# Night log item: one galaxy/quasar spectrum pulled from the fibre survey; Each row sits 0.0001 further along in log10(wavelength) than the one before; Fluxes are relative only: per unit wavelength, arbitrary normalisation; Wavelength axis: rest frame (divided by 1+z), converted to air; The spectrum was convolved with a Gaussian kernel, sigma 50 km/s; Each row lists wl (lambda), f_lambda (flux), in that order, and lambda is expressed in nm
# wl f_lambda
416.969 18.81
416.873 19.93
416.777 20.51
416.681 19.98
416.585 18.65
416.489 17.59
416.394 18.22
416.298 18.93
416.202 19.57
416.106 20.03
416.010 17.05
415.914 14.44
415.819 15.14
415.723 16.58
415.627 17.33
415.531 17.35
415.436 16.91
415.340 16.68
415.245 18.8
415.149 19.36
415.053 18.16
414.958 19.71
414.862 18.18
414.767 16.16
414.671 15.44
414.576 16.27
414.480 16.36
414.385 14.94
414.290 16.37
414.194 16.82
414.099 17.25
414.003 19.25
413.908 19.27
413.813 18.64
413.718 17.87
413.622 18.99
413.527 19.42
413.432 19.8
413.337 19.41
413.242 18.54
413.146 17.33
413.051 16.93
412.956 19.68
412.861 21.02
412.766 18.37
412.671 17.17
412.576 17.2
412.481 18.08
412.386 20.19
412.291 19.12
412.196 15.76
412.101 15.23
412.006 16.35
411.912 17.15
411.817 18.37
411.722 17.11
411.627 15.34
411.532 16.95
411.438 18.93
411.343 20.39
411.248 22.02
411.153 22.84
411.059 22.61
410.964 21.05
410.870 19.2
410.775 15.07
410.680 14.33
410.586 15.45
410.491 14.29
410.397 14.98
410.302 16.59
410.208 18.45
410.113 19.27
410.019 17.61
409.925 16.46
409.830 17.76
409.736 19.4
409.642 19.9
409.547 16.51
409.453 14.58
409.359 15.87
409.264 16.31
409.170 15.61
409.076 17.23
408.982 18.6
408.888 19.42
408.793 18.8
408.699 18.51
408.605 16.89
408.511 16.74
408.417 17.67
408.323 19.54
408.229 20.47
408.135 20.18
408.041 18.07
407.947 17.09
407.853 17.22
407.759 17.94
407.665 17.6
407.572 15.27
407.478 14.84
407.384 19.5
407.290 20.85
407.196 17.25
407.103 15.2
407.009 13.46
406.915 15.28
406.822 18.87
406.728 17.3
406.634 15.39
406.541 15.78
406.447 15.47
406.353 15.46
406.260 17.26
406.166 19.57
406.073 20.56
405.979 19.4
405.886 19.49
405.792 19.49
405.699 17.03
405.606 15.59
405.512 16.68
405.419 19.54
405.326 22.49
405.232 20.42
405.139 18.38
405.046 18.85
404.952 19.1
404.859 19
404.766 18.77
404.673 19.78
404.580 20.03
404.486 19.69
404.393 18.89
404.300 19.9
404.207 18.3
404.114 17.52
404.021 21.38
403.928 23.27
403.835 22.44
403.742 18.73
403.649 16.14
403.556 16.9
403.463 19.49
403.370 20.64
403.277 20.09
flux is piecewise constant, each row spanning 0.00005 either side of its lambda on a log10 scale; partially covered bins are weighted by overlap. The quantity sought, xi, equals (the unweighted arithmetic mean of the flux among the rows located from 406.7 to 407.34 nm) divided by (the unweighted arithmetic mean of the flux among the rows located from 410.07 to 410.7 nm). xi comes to 1.04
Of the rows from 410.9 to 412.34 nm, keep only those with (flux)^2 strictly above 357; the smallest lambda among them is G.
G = 410.964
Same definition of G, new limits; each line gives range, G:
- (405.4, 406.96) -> 405.419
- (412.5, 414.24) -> 412.861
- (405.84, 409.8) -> 405.886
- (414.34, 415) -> 414.958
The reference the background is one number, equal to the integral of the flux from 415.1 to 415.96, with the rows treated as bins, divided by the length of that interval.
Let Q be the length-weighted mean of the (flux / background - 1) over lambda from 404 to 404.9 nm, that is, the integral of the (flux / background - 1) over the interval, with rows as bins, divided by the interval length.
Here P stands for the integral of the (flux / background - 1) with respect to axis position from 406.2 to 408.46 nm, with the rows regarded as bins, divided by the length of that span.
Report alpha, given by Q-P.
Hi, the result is 0.12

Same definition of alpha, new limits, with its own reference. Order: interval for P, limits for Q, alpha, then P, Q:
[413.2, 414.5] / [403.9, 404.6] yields 0.10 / 0.067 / 0.17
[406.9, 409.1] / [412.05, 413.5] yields 0.03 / 0.043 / 0.08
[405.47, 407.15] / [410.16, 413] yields 0.05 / 0.007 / 0.06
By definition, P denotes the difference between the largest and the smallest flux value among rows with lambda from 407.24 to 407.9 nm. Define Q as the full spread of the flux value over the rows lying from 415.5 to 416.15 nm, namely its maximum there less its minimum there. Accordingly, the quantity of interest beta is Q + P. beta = 11.6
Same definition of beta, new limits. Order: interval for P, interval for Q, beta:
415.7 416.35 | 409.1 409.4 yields 6.3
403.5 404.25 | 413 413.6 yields 10.0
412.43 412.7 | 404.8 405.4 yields 5.0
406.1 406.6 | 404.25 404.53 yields 5.1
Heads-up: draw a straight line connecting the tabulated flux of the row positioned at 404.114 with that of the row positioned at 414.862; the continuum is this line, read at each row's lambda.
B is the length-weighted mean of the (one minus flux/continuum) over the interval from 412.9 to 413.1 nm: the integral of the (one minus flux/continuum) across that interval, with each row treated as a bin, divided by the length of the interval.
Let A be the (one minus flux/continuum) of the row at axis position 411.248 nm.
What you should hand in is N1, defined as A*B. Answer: 0.004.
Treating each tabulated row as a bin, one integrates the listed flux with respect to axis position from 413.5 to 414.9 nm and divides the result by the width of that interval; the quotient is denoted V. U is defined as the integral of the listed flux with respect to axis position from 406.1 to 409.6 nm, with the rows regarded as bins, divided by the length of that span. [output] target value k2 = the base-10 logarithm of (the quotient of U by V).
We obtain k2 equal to -0.003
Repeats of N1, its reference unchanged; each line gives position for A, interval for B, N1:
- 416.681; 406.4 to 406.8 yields -0.008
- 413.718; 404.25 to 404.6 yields -0.002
